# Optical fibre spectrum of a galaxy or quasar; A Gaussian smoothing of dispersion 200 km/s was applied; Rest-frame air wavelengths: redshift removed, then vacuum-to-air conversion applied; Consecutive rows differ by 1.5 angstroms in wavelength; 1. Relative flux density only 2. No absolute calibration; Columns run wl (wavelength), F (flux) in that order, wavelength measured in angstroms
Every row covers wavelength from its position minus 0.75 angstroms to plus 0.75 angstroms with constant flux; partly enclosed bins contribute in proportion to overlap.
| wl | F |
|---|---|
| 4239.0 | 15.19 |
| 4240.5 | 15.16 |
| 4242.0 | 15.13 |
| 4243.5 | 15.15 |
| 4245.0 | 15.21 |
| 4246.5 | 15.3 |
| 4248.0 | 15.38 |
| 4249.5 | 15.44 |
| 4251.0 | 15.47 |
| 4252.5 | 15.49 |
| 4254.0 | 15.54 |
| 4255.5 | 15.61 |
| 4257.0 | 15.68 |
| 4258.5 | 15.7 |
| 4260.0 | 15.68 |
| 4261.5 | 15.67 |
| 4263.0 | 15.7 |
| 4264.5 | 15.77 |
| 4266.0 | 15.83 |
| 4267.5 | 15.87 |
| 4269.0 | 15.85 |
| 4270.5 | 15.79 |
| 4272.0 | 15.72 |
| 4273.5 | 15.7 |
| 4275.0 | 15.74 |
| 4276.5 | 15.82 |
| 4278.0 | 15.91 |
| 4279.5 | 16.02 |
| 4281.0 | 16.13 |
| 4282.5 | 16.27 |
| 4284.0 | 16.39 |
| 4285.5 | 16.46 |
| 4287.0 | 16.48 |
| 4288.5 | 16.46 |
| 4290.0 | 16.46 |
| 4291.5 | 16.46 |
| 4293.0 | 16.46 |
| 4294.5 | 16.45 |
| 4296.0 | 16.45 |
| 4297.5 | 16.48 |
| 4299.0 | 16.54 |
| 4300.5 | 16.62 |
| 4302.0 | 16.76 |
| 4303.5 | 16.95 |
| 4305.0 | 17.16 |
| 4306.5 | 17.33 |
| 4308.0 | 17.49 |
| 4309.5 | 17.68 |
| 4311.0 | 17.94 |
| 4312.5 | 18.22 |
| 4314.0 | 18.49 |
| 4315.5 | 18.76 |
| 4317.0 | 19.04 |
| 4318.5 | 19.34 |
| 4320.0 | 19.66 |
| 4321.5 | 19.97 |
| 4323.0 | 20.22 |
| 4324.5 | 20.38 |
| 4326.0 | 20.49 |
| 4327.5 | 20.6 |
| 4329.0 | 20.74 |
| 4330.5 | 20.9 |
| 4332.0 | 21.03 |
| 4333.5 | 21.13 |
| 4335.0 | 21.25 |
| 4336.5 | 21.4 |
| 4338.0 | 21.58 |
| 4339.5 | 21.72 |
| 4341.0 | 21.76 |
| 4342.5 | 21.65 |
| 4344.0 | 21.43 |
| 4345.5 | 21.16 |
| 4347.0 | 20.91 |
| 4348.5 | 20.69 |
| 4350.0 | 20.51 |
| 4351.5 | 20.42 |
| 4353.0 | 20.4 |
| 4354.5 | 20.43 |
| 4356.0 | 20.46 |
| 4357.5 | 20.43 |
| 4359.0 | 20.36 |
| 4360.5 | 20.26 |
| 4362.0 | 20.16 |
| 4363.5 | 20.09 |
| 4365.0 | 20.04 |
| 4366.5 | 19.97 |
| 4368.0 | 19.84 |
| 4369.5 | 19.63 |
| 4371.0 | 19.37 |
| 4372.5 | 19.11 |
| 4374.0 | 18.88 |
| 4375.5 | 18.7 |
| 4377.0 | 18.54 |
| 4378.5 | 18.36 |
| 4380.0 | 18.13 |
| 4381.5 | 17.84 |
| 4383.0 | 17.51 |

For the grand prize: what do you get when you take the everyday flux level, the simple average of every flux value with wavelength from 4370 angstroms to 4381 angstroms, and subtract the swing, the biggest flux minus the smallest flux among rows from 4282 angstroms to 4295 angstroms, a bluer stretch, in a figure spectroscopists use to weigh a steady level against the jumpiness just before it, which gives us 18.5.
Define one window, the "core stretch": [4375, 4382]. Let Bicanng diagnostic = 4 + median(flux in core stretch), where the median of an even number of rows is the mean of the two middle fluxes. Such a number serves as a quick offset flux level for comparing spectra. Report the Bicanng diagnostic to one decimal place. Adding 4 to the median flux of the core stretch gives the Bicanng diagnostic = 22.4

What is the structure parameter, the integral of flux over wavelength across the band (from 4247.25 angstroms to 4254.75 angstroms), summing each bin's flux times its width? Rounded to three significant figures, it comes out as 116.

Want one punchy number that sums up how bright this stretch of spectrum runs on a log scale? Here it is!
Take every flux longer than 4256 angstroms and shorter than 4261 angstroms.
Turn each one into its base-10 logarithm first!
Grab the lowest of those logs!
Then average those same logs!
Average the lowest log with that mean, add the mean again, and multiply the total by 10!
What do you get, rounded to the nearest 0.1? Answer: 23.9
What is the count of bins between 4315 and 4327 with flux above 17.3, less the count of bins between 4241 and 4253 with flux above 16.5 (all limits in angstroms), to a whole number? 8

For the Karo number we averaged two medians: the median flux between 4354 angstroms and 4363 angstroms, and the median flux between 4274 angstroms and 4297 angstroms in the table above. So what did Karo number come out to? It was 18.4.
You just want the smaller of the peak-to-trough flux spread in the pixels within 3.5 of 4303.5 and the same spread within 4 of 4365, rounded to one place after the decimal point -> 0.3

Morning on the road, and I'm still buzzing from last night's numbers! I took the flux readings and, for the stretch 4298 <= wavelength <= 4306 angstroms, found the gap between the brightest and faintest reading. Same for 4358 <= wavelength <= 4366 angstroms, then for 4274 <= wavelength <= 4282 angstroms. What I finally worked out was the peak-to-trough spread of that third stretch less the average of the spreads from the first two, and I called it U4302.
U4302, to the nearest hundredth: -0.08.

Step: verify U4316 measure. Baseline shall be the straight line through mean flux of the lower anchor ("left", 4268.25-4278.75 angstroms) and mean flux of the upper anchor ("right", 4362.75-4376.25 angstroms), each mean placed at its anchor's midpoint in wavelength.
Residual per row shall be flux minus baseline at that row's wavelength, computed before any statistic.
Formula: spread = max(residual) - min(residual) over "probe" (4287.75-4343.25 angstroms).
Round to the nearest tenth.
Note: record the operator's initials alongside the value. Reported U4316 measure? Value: 3.6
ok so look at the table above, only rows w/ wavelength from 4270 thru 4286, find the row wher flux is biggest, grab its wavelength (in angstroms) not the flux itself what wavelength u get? 4285.5 angstroms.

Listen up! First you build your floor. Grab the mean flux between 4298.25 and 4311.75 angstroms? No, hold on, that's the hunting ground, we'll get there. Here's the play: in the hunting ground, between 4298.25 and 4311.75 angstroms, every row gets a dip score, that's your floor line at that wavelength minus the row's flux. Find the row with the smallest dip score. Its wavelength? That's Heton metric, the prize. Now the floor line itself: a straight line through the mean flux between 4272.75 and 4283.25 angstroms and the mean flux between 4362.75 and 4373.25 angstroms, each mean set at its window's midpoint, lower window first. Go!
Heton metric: 4311.0 angstroms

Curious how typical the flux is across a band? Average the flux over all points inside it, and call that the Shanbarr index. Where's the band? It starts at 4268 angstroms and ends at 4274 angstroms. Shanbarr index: 15.8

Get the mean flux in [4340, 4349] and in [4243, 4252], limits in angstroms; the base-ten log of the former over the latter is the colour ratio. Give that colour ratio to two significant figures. 0.14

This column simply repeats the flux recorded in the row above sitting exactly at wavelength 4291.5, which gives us 16.46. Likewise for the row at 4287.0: 16.48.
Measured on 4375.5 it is 18.7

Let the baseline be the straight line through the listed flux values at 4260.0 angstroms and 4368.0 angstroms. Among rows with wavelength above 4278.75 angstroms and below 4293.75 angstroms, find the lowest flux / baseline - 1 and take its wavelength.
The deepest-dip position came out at 4293.0 angstroms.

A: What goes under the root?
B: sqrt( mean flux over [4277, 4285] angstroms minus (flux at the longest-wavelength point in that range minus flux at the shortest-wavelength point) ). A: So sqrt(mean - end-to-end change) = 4.0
